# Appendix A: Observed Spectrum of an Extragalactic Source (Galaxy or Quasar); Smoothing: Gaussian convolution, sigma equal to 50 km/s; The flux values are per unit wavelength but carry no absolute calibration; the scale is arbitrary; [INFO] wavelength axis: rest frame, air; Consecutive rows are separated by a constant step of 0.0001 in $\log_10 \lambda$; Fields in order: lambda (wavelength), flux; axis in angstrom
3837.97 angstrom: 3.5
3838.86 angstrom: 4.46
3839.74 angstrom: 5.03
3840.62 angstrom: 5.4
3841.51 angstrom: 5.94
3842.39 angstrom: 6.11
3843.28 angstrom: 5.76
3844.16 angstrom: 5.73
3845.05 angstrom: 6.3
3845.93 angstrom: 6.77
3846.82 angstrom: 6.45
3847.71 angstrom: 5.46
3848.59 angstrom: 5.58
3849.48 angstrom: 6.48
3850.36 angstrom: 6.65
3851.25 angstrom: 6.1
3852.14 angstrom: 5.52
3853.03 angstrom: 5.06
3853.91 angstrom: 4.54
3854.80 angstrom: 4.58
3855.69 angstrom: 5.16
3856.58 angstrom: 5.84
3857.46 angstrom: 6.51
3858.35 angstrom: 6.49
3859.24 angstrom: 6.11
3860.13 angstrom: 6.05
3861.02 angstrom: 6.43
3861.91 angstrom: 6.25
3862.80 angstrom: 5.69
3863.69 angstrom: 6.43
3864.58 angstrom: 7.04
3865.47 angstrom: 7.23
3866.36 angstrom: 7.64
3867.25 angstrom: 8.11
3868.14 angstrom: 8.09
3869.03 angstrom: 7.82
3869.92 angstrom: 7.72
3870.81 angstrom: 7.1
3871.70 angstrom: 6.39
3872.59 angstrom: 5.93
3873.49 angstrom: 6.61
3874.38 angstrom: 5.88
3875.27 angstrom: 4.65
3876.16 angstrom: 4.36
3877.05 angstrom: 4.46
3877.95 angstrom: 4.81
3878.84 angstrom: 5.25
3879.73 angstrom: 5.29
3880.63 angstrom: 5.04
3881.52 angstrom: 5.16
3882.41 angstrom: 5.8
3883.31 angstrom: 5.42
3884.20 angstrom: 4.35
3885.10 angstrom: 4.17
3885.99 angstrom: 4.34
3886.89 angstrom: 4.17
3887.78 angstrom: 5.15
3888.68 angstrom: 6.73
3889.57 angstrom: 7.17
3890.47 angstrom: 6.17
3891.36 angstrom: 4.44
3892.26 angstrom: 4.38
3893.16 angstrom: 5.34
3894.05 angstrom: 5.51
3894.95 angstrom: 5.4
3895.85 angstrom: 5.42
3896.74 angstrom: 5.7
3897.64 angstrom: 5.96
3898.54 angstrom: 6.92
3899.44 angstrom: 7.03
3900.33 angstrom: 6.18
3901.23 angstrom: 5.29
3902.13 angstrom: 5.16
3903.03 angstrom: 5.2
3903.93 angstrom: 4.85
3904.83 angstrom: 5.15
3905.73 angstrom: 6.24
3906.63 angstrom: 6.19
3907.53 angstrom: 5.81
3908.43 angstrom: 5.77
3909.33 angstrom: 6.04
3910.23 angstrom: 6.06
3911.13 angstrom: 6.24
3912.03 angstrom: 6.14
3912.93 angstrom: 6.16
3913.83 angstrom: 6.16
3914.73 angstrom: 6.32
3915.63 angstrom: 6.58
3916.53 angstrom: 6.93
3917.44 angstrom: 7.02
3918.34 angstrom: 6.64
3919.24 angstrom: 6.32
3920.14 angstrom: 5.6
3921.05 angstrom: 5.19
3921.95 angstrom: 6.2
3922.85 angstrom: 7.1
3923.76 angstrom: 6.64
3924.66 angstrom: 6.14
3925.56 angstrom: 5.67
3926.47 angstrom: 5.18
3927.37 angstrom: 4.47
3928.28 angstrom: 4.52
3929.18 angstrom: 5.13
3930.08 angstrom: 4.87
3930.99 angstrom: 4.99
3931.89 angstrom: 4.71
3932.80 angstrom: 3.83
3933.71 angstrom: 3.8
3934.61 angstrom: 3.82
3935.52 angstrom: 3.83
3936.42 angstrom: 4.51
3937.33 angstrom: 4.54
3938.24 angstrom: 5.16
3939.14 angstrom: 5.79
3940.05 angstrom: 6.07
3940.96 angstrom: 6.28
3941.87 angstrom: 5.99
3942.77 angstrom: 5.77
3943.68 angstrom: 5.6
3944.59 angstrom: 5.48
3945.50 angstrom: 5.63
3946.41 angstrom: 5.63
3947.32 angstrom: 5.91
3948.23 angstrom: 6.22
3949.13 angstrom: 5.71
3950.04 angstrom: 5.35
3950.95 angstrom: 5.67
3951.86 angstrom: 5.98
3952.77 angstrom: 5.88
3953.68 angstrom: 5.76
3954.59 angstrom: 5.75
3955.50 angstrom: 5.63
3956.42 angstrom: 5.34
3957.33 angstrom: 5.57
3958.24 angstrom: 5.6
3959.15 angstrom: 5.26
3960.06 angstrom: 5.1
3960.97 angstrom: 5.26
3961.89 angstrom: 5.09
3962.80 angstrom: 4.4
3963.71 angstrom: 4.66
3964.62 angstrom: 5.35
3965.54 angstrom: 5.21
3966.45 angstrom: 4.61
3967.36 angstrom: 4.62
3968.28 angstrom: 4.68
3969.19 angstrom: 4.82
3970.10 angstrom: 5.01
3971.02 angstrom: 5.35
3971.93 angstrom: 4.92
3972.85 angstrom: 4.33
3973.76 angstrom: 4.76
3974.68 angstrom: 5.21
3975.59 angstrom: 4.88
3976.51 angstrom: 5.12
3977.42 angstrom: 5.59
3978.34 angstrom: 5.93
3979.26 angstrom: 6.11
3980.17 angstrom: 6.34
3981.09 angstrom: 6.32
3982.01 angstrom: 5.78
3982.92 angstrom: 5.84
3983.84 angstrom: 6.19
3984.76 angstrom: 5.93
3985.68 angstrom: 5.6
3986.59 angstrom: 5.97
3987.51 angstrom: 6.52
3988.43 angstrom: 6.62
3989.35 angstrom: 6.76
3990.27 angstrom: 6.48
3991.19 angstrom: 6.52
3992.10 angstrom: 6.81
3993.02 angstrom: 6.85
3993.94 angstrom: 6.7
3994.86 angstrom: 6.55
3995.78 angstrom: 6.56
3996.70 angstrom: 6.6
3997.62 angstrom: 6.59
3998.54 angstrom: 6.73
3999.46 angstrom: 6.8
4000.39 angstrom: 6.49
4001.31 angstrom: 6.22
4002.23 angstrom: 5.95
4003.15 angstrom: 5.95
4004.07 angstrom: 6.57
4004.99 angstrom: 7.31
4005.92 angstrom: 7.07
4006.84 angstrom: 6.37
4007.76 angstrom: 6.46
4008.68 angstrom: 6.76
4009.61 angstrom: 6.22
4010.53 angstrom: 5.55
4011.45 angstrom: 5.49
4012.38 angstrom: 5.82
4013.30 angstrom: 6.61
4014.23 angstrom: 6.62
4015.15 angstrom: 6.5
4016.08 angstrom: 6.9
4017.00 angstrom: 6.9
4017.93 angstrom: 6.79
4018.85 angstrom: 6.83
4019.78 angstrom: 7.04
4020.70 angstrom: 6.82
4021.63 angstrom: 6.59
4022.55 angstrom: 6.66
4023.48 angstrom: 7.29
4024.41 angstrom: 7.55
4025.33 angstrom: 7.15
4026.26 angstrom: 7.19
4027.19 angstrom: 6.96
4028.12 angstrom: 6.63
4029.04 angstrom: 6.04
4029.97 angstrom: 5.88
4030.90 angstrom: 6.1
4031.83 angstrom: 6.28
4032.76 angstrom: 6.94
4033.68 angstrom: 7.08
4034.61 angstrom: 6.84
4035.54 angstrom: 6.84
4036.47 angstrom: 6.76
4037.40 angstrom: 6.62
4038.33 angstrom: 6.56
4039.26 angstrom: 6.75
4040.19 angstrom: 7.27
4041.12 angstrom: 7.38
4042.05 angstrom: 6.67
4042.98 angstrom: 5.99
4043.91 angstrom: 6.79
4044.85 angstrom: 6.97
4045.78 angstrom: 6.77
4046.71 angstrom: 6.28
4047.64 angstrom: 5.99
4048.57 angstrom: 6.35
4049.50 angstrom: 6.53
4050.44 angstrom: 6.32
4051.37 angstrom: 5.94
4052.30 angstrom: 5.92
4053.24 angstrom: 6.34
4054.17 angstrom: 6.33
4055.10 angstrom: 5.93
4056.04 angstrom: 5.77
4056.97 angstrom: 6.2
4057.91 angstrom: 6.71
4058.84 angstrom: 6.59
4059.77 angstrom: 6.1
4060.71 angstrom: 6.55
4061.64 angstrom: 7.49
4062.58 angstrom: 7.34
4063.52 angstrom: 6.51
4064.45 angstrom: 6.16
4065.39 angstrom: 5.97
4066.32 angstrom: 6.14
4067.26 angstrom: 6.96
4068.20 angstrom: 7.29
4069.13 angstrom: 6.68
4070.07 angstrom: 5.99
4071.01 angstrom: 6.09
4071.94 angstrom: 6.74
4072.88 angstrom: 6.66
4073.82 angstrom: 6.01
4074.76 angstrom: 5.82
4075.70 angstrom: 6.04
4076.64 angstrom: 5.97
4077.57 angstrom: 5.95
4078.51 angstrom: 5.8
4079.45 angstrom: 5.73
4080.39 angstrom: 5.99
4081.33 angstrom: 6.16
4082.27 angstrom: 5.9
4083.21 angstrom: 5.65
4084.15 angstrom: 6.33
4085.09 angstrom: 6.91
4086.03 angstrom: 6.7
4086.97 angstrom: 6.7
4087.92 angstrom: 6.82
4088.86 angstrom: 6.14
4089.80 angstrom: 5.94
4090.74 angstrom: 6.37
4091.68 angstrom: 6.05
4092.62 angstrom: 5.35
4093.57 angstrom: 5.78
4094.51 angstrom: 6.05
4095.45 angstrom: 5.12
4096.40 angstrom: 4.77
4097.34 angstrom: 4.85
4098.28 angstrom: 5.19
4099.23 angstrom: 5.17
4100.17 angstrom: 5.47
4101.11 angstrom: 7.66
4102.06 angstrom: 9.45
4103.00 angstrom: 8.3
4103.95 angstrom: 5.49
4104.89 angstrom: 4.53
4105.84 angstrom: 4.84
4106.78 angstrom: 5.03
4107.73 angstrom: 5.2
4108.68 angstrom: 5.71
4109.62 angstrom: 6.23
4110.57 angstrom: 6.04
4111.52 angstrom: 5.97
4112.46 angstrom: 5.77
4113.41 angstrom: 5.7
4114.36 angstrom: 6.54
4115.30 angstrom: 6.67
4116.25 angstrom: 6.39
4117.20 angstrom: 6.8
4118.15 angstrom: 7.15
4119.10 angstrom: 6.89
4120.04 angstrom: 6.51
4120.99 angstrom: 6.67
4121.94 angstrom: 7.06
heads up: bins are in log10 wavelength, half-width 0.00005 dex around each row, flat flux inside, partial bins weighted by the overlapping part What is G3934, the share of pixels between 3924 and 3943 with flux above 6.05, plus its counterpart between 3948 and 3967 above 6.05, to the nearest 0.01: 0.19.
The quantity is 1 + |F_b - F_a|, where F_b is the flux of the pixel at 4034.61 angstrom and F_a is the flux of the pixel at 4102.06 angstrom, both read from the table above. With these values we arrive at 3.6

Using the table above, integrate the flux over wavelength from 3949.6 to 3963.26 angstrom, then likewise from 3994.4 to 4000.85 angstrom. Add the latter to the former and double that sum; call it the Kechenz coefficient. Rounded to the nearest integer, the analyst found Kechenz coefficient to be 234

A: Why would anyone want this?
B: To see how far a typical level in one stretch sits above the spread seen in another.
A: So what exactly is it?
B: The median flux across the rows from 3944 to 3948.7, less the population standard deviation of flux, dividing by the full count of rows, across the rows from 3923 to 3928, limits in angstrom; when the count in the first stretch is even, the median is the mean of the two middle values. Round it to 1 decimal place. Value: 4.9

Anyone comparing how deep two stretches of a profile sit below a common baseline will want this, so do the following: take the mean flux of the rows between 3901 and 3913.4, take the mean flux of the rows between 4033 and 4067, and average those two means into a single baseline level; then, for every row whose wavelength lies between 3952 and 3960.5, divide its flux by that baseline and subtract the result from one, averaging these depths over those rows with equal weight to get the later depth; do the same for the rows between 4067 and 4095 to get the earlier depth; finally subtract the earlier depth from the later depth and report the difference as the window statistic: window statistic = 0.11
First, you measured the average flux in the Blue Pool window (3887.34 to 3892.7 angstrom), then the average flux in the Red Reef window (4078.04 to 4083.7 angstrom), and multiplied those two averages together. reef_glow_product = 33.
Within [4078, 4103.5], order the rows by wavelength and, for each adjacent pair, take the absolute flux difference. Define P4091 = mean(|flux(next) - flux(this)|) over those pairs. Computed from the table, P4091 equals 0.49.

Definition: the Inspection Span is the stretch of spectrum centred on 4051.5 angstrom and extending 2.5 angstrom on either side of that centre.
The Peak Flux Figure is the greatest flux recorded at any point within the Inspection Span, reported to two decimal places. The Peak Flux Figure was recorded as 6.53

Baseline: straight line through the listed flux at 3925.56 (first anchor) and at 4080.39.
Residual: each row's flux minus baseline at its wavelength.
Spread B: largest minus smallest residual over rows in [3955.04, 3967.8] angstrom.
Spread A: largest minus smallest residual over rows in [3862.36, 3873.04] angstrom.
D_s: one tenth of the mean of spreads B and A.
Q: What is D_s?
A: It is 0.18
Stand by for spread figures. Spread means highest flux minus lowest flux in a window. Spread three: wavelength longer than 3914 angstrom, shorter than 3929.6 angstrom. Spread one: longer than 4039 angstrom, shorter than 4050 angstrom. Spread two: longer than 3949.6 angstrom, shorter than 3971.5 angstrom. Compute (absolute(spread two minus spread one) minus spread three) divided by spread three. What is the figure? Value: -0.9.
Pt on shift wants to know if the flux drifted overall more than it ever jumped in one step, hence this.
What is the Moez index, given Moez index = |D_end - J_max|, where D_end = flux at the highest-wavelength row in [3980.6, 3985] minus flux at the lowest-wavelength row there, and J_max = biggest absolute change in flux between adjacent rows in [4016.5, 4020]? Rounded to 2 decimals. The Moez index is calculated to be 0.60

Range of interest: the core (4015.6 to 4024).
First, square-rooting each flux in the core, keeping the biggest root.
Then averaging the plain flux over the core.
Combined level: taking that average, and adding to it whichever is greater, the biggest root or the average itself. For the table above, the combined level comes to 13.7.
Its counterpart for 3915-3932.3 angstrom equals 11.6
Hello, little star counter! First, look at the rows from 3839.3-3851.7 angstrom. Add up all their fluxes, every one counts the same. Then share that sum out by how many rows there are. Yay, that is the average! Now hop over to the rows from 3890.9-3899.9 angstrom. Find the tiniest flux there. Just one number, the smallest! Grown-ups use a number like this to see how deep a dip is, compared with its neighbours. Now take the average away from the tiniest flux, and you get -1.6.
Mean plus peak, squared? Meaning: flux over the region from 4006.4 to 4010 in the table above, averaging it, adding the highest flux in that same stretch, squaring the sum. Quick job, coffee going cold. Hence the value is 175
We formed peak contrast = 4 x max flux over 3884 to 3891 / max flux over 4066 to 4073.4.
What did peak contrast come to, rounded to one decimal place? 3.9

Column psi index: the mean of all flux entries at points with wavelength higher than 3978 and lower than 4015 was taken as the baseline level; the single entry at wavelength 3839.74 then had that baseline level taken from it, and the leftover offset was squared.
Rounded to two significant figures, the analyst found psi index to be 1.8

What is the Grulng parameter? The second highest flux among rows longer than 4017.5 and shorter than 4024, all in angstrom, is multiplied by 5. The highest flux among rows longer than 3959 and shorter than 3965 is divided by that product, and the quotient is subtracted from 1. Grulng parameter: 0.848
